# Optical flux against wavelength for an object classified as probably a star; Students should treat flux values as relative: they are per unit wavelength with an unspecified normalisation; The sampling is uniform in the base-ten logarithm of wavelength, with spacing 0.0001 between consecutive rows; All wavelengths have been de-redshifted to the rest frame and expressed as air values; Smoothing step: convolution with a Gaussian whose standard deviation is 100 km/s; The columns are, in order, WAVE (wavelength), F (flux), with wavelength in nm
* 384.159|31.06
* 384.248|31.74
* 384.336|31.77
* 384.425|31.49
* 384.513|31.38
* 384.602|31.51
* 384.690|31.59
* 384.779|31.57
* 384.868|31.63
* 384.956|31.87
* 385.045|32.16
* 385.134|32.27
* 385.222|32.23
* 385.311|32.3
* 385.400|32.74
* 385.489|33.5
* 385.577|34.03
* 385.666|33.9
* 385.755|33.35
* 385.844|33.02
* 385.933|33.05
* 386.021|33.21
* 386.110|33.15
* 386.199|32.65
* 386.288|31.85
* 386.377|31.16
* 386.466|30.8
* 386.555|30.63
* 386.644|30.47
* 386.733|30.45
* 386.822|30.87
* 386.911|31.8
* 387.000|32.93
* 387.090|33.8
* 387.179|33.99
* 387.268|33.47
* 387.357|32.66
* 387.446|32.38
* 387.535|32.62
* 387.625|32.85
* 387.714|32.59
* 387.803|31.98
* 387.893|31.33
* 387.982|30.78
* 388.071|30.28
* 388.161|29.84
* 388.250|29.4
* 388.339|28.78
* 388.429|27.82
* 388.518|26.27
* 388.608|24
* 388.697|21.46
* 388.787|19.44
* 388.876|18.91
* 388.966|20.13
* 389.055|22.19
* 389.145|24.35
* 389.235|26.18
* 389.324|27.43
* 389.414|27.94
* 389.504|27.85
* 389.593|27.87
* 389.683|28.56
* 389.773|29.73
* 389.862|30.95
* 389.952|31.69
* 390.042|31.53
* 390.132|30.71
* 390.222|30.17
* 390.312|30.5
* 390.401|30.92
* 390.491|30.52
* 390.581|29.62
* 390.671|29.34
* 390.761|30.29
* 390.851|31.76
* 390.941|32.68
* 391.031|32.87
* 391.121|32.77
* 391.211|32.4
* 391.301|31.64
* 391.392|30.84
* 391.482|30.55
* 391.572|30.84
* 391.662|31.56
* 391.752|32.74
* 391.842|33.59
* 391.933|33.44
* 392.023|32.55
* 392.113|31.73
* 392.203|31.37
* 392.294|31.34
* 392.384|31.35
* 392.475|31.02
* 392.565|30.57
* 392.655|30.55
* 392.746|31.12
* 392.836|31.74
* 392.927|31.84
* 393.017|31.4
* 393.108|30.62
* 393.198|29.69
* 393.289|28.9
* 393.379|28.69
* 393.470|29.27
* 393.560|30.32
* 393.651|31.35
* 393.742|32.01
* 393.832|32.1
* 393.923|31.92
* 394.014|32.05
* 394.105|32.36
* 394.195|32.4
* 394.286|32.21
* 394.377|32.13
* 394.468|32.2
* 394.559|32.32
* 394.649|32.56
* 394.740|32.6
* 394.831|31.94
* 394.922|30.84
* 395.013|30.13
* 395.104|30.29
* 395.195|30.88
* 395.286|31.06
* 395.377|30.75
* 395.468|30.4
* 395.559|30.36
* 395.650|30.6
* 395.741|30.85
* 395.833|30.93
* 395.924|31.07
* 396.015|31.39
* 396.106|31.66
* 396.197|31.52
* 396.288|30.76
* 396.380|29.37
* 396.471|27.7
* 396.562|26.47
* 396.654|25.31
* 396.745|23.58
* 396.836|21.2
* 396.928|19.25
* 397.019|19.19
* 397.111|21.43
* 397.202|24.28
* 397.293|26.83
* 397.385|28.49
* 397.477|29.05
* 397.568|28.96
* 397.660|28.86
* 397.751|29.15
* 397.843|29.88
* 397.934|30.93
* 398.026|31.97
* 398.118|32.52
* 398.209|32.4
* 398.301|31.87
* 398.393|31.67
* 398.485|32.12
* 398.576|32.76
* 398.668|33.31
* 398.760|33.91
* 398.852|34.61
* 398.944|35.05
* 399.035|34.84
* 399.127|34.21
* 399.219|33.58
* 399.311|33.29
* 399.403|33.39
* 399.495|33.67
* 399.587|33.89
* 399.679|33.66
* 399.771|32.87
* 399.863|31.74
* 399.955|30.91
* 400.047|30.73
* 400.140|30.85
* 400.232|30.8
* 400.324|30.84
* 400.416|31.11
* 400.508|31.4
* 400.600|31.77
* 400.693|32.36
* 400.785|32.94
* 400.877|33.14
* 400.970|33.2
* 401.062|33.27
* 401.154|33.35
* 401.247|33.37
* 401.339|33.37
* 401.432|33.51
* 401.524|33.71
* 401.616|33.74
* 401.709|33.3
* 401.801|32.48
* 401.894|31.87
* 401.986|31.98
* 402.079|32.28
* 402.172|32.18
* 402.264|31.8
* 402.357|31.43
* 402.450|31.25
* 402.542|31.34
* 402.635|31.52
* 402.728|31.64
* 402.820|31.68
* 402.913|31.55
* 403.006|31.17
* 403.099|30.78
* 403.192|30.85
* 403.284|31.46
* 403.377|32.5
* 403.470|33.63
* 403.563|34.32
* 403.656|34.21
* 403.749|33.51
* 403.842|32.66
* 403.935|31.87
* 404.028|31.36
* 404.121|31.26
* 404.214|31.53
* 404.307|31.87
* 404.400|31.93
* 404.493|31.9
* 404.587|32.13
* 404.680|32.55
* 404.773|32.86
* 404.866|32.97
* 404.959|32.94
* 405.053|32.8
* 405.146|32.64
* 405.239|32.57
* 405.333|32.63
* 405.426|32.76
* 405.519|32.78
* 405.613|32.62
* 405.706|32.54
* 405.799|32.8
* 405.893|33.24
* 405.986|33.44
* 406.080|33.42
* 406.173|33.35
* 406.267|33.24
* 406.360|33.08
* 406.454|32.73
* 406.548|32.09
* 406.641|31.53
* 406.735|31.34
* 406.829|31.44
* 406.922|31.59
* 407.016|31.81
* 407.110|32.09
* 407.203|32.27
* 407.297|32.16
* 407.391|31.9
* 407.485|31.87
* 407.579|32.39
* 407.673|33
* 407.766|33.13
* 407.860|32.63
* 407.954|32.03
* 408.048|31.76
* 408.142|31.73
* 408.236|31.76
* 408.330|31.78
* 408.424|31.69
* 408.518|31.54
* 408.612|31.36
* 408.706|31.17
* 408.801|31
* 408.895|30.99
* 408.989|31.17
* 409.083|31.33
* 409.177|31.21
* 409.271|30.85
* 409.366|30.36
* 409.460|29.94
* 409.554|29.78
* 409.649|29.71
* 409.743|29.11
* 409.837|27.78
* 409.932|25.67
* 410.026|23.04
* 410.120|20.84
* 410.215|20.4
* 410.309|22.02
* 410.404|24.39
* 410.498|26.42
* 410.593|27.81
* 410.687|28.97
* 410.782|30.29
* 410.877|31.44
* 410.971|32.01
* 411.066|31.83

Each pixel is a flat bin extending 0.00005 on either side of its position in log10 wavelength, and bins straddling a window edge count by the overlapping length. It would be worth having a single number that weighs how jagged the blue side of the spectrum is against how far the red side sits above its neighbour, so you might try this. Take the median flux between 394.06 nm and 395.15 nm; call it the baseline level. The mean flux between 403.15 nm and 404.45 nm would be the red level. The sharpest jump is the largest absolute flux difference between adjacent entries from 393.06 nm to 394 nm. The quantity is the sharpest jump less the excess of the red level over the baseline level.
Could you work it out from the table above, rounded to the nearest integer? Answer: 1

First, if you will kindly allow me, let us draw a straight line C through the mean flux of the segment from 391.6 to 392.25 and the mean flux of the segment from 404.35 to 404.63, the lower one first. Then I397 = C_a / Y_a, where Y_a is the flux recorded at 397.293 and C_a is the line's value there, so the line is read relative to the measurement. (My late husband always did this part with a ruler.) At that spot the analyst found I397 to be 1.20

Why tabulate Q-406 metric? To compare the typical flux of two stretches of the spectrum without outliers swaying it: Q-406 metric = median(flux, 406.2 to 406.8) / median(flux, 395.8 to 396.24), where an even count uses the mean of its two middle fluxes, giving 1.03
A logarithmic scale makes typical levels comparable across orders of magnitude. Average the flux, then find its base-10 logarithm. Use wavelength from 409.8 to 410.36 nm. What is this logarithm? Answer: 1.37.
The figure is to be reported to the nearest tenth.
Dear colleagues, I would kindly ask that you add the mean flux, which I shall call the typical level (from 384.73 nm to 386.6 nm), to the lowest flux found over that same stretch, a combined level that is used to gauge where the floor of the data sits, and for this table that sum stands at 63.1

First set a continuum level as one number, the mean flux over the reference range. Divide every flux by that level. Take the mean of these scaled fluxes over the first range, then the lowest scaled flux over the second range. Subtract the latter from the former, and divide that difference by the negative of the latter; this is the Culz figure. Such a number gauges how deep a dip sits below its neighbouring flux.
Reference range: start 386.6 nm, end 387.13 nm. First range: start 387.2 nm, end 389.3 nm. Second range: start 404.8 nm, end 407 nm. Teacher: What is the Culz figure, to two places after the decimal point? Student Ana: 0.11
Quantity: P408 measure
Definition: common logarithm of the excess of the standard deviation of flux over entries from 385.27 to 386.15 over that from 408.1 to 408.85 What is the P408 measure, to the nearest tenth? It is -0.7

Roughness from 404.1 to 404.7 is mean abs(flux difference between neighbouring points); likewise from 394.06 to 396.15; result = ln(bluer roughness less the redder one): -2.9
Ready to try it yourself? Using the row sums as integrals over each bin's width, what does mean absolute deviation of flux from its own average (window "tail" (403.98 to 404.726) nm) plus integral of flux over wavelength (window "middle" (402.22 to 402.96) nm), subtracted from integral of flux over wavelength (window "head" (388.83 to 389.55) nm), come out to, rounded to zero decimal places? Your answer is -6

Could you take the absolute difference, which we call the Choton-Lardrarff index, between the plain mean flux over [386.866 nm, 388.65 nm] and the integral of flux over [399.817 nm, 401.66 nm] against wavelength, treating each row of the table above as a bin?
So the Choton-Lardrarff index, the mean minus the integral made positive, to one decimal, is 28.6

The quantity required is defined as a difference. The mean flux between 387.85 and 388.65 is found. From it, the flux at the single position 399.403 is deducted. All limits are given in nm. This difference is -5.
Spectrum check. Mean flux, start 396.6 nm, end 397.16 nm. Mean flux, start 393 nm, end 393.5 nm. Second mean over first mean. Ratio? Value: 1.37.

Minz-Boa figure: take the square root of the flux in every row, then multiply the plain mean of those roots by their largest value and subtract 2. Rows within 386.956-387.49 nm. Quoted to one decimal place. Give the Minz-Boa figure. 31.6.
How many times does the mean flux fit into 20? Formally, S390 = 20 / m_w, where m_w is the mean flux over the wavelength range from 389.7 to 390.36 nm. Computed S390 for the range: 0.65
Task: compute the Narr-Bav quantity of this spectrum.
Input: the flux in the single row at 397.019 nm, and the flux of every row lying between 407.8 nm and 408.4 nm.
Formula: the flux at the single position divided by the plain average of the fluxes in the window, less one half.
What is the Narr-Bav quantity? 0.101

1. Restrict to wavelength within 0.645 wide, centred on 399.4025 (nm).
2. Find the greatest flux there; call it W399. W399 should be 34.21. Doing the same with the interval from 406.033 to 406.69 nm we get 33.42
